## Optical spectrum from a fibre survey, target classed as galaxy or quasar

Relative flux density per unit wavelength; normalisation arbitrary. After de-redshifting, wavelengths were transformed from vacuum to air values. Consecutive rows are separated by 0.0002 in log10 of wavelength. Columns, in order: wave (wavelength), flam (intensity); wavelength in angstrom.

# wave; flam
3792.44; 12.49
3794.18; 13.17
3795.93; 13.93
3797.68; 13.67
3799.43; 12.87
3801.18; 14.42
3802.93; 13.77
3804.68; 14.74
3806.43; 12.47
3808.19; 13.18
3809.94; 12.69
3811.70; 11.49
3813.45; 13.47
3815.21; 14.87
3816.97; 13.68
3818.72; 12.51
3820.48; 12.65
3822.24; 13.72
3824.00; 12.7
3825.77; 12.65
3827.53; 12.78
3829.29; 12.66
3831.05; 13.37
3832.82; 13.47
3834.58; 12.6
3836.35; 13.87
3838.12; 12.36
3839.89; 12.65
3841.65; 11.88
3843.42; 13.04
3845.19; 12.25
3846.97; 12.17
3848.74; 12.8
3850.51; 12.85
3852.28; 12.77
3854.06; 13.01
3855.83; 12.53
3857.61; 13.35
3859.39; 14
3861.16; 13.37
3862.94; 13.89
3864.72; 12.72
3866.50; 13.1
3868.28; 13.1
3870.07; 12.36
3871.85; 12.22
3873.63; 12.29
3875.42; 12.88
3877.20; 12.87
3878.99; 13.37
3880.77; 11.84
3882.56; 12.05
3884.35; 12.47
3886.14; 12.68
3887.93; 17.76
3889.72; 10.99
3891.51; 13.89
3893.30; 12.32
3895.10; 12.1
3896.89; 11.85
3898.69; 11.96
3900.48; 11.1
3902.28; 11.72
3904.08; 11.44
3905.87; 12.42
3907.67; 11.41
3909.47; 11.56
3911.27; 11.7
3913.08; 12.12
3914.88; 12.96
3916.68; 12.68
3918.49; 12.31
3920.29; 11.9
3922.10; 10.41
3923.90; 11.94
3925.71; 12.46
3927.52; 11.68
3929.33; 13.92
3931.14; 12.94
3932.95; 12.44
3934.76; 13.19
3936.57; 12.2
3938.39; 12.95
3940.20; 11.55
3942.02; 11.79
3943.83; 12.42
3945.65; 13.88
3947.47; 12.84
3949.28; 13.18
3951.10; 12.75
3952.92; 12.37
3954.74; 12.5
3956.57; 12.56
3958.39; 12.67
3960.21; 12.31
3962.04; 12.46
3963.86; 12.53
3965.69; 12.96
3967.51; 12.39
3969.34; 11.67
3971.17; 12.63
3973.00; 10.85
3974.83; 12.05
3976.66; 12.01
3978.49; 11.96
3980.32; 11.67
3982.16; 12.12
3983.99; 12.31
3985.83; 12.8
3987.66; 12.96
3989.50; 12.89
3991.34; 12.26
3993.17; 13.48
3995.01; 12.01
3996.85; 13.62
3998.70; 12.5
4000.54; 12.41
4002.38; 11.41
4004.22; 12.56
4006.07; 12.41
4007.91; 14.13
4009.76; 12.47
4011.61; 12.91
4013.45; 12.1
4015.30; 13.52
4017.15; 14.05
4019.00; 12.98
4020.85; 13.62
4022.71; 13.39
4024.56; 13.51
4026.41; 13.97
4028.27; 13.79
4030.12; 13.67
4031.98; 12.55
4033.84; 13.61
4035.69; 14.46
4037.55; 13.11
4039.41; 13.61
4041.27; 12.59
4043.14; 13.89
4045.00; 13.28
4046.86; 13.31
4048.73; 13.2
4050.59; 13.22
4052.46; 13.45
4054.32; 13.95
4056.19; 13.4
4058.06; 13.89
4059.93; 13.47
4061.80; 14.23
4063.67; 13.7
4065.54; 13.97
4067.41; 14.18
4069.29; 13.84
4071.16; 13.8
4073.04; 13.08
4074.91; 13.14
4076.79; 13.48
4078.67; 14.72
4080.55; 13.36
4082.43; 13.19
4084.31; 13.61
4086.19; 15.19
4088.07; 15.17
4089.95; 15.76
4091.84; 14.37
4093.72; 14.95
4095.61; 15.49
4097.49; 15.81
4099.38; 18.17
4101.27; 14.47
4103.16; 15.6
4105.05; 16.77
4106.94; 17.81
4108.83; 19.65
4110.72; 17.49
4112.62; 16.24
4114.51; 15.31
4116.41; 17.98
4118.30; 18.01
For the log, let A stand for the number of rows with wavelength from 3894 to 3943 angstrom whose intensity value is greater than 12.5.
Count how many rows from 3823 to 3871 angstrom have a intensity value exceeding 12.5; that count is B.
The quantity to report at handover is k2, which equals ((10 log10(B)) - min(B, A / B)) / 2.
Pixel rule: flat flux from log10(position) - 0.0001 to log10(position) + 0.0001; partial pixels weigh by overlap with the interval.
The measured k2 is 6.58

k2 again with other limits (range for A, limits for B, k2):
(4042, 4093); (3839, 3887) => 5.53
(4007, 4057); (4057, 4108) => 6.69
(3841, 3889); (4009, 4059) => 6.63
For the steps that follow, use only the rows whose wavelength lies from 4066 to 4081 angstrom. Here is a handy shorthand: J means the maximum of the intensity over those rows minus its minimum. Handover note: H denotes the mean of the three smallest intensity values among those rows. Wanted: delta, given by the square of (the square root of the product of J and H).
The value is 22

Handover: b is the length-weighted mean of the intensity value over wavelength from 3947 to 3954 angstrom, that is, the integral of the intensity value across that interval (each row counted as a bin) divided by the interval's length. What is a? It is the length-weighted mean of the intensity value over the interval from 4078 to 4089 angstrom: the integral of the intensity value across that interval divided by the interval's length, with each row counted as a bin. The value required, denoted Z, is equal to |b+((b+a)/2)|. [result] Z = 26.3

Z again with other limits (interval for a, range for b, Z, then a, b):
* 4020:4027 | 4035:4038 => 27.6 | 13.6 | 13.8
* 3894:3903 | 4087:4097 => 28.7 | 11.8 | 15.2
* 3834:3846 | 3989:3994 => 25.7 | 12.7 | 12.9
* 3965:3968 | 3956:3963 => 25.1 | 12.7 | 12.5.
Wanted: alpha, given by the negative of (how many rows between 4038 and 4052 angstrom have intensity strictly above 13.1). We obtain -6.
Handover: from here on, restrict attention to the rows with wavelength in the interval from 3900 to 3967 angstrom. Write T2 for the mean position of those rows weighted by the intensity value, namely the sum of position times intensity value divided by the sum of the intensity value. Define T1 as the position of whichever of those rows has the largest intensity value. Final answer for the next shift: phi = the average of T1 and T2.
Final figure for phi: 3931.4 angstrom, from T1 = 3929.33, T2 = 3933.5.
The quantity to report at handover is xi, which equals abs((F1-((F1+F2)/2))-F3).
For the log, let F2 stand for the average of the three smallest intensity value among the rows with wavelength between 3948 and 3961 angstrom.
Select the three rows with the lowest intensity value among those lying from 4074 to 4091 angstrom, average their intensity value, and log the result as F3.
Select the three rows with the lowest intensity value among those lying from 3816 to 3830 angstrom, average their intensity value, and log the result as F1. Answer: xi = 13.1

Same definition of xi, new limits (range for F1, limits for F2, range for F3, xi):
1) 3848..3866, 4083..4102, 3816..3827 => 13.3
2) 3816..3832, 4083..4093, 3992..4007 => 12.8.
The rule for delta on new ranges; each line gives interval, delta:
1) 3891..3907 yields 32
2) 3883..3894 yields 81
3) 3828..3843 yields 24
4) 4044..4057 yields 10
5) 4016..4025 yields 14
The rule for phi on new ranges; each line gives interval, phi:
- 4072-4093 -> 4086.3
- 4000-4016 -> 4008.0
